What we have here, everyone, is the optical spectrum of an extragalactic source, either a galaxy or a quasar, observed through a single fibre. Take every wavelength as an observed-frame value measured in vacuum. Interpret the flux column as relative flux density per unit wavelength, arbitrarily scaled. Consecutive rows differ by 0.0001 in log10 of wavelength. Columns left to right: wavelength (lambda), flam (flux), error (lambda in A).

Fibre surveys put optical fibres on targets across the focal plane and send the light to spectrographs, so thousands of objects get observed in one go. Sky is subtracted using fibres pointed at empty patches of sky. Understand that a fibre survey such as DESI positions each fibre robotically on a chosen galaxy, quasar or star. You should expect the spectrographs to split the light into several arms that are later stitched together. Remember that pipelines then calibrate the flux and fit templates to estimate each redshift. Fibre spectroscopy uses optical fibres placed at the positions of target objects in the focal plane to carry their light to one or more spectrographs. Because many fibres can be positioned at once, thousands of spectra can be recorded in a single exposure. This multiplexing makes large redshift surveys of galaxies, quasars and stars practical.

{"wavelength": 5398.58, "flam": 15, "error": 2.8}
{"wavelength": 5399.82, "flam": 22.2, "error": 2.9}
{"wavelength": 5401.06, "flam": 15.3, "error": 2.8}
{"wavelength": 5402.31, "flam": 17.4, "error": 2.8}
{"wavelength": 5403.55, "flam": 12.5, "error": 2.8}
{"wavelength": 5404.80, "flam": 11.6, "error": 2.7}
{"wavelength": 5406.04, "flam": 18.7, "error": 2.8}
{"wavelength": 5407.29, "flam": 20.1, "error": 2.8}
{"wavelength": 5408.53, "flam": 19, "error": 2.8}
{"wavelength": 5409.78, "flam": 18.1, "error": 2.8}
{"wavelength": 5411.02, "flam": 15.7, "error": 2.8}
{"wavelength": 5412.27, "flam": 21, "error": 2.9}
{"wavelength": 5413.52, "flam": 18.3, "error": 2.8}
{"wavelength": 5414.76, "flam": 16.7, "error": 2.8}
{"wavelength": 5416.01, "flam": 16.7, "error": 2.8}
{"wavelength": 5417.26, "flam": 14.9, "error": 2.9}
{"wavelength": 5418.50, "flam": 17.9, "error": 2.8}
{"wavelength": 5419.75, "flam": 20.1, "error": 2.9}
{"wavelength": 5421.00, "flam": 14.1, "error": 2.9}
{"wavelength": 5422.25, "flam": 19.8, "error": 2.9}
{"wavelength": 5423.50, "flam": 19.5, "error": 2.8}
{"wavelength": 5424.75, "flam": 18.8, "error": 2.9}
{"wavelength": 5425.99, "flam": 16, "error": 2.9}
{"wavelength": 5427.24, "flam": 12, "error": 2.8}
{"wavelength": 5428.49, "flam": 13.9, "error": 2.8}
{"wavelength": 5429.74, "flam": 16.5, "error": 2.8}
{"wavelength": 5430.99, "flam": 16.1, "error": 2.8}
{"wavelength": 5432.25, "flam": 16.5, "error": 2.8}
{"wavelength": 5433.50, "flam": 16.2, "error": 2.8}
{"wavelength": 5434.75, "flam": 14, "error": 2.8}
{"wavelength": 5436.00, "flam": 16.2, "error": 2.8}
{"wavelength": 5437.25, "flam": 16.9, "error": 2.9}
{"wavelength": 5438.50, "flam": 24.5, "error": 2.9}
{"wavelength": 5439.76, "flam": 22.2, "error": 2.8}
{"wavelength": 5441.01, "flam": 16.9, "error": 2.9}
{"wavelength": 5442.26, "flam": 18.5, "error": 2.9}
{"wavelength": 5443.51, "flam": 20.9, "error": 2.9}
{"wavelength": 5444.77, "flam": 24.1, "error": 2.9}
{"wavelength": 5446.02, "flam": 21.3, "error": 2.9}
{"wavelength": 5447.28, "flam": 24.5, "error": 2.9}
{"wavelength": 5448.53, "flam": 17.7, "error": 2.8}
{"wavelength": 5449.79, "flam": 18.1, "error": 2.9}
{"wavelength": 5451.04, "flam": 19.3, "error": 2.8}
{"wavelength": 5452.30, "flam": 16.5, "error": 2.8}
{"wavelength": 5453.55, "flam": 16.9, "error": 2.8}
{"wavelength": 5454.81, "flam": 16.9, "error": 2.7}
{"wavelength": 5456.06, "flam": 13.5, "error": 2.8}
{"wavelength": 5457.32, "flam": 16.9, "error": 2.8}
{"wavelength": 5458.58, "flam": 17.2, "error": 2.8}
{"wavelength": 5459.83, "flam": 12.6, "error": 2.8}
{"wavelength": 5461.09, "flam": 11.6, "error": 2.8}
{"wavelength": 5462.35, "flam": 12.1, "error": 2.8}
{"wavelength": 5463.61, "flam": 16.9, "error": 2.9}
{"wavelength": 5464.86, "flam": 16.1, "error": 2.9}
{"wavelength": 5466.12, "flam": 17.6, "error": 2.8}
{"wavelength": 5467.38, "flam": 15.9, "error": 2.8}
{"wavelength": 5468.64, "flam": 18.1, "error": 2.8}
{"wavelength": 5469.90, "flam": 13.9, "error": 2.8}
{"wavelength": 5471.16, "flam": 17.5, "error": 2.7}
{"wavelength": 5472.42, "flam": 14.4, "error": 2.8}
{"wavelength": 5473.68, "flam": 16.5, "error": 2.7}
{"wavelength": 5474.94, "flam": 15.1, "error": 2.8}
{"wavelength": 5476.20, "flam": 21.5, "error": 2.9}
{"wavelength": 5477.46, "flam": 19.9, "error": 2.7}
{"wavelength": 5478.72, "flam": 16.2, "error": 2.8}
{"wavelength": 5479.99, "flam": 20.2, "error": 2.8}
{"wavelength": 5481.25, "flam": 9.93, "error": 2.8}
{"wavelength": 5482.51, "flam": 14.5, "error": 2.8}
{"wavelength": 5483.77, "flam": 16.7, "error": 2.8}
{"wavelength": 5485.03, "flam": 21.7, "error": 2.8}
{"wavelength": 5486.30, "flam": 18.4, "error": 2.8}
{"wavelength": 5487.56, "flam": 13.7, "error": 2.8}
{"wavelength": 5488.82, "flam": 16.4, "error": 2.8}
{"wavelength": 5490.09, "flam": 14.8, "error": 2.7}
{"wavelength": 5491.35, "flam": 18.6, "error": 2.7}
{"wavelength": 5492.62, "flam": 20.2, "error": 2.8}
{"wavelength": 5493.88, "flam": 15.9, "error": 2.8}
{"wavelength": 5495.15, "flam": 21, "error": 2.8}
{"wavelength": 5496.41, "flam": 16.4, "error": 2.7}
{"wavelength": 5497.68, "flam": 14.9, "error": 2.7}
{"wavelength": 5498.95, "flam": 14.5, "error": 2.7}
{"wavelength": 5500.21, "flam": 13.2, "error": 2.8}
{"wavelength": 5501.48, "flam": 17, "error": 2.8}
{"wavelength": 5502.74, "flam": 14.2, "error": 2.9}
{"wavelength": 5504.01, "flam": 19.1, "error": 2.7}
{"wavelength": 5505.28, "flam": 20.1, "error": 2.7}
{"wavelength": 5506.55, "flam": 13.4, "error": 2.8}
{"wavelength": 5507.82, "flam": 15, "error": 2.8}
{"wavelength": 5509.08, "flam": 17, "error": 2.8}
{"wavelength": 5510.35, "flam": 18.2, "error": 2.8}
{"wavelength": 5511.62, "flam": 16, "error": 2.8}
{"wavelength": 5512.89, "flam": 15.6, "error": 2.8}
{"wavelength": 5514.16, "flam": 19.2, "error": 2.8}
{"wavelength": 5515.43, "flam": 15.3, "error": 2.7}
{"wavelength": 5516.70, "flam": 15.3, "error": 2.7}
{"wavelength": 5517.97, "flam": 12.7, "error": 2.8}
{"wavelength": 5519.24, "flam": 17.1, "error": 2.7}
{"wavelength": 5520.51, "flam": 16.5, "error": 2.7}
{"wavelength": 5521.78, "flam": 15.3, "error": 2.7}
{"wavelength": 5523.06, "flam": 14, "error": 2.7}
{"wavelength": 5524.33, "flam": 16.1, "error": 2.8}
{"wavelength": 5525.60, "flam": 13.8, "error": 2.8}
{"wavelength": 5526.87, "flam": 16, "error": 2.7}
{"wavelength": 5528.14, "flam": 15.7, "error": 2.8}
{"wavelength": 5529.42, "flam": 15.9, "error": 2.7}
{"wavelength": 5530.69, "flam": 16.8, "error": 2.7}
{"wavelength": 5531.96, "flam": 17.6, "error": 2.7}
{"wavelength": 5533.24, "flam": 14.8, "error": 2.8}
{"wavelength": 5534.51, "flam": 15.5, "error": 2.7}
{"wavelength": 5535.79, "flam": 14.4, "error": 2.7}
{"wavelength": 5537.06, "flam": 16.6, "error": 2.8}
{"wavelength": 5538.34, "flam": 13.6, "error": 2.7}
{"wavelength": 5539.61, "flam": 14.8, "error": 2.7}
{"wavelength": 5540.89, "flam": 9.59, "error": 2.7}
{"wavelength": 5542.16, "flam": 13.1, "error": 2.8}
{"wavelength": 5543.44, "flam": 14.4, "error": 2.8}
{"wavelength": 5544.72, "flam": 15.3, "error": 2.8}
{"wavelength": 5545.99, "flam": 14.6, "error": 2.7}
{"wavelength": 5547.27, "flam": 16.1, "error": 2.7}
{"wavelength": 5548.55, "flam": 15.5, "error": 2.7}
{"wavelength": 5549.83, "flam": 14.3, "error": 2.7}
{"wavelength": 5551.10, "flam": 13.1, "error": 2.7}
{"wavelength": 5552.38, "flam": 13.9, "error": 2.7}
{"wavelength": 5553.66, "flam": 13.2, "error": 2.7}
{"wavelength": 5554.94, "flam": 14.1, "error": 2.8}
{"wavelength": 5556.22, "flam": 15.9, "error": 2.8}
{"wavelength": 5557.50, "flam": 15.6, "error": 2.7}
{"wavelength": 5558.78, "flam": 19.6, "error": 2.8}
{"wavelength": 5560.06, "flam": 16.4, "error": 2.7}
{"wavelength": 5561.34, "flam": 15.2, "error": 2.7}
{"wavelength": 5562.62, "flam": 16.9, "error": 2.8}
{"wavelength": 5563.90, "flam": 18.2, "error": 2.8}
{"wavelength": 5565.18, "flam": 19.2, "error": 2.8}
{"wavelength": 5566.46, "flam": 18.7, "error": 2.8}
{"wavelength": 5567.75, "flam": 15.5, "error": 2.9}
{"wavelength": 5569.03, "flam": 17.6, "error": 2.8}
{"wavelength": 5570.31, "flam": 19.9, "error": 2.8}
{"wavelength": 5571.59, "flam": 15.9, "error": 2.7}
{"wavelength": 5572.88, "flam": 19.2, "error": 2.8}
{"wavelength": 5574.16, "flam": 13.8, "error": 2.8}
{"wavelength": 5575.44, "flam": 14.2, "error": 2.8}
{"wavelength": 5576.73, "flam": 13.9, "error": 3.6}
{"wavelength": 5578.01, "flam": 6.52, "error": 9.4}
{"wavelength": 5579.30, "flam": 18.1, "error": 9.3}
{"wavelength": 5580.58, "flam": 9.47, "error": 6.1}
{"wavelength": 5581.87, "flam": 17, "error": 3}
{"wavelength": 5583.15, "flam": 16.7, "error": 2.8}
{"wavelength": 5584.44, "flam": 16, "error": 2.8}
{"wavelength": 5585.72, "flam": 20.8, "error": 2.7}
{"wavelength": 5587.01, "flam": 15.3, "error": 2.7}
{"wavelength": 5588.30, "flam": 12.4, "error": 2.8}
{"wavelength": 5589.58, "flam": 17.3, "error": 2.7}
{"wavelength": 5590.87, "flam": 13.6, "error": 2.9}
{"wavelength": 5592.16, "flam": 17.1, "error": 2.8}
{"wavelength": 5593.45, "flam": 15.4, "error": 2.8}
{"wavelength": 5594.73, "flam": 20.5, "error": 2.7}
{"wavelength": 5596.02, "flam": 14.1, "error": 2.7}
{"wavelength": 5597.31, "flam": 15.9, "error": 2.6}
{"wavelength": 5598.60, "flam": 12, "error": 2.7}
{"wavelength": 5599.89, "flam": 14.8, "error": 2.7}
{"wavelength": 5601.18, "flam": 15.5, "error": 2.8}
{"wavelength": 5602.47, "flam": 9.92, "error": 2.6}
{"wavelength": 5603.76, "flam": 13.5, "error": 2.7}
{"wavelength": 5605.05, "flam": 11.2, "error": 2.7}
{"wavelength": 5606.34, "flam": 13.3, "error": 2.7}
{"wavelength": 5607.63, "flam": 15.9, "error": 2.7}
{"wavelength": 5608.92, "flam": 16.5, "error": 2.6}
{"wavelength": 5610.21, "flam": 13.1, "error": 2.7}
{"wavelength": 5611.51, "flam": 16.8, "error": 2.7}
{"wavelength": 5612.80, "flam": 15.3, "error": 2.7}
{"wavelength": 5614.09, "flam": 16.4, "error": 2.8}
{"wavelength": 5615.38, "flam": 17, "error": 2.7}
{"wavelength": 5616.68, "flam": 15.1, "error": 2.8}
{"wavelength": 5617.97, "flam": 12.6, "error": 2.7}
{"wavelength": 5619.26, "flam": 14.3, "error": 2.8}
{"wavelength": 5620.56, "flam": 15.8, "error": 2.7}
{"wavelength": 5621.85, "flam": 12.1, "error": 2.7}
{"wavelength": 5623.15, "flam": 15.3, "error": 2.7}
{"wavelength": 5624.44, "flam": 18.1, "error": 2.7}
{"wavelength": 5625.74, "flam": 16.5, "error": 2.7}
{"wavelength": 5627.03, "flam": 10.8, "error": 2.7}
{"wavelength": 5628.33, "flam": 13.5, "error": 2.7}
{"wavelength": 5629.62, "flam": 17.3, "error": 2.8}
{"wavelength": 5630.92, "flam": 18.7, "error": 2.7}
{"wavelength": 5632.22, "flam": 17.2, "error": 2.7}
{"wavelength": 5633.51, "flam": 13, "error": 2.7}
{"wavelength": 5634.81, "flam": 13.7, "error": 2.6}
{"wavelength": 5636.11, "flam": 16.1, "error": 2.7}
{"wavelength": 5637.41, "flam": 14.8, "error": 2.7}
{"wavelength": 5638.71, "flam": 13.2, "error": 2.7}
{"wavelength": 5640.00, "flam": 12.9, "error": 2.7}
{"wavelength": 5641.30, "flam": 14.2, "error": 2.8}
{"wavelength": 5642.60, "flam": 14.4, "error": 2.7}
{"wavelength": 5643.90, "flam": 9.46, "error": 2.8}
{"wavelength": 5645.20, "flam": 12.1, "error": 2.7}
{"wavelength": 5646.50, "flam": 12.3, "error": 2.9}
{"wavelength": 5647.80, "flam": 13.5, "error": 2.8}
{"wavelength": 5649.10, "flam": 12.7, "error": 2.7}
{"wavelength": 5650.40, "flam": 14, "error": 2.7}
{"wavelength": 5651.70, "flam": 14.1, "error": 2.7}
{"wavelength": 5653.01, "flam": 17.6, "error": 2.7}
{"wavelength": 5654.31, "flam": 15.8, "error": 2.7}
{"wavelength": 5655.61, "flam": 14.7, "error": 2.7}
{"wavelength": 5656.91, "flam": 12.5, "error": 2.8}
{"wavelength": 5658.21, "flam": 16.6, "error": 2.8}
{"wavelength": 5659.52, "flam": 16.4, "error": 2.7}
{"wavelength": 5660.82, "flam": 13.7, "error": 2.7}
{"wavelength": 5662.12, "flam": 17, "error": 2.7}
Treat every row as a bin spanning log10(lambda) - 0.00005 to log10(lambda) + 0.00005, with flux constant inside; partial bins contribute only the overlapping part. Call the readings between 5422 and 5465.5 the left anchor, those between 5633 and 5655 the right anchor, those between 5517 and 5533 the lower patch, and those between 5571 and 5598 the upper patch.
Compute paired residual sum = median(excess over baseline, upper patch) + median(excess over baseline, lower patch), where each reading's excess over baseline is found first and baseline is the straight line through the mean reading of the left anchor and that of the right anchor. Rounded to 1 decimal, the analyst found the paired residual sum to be 1.0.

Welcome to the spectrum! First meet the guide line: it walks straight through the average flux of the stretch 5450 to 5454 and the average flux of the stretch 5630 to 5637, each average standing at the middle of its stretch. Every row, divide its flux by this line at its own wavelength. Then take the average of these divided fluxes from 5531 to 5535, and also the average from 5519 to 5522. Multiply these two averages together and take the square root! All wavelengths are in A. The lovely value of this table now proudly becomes 0.96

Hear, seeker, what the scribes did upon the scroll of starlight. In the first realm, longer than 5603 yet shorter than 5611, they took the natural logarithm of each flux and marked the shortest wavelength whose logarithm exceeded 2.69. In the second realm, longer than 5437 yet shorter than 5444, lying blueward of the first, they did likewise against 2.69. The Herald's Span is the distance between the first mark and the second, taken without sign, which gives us 170.4 A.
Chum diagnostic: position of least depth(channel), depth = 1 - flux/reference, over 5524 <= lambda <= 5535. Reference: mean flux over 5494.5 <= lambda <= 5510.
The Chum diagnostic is 5531.96 A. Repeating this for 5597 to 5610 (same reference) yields 5608.92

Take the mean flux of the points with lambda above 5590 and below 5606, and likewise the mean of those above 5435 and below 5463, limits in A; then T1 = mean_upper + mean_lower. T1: 32.4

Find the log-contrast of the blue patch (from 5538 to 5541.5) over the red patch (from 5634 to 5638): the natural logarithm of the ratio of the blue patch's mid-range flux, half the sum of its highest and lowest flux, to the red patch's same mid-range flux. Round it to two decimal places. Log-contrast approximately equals -0.20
